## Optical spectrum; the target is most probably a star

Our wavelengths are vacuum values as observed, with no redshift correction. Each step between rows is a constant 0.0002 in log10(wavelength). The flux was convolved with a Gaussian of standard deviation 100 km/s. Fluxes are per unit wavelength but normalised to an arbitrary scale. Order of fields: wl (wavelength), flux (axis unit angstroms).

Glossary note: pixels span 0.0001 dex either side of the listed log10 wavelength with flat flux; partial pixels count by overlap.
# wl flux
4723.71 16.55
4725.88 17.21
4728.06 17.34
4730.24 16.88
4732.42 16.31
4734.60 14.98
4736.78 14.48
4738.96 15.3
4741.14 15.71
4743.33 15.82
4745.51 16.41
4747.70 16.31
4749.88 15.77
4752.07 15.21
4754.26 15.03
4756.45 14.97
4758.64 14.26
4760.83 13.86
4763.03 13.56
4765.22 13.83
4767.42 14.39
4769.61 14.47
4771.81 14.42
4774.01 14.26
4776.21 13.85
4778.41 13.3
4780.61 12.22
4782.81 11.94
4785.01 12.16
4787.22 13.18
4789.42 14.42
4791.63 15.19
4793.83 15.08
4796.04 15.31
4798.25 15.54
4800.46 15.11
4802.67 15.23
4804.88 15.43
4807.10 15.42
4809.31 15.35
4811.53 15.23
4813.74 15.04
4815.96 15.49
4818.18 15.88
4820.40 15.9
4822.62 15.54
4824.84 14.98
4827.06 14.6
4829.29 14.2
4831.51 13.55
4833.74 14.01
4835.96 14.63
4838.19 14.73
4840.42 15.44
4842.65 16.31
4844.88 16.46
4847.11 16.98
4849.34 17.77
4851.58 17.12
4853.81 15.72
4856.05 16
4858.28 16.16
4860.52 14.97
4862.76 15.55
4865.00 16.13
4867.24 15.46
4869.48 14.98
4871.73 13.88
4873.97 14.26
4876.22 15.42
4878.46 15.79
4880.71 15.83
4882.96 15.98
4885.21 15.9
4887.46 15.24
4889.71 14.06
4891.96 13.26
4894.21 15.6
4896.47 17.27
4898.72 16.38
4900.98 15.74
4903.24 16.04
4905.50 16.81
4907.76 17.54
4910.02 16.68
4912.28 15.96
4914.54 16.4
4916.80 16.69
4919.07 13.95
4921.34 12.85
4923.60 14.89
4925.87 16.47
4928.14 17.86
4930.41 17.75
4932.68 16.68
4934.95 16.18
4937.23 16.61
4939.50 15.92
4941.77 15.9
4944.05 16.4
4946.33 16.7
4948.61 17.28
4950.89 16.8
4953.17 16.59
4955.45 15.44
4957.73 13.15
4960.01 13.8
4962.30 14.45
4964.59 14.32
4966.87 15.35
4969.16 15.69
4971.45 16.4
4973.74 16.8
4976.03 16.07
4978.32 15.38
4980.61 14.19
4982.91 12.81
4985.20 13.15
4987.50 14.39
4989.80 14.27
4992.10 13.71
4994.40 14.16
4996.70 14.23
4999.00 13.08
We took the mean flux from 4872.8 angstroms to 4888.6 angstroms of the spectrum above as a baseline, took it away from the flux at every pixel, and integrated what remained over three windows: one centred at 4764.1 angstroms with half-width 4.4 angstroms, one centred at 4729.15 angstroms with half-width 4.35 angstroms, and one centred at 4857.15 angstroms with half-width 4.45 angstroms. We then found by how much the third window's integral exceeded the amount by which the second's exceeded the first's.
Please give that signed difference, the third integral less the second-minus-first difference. -24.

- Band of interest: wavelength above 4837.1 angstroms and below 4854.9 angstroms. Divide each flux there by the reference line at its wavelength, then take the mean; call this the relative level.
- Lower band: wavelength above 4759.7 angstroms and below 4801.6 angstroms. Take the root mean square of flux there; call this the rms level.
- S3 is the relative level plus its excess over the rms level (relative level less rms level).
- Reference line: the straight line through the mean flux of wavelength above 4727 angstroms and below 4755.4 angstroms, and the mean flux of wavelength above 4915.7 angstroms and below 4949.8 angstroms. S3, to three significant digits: -12.0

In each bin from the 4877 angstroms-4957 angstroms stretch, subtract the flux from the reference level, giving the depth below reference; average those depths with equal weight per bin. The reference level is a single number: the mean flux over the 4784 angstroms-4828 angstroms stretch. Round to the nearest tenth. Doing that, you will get -1.0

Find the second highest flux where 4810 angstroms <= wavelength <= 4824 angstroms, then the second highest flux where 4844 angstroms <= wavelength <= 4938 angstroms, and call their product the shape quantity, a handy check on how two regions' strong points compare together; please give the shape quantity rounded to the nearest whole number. 282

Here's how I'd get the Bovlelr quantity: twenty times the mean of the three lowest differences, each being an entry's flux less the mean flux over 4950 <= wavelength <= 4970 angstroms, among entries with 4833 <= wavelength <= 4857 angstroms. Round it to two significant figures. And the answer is -12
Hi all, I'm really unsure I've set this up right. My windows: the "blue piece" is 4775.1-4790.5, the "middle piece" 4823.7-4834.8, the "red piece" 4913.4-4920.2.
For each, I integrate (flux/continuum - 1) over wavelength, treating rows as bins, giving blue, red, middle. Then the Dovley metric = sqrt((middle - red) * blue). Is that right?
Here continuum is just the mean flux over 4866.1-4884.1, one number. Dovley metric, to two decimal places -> 1.41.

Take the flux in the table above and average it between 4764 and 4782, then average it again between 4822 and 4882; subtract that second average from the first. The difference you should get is -1.6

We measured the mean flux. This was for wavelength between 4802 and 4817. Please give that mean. 15.3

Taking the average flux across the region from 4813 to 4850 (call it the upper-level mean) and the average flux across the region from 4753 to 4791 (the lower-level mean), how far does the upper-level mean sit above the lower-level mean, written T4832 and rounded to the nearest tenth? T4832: 1.6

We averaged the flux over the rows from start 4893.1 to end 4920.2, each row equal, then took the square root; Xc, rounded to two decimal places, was 4.03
